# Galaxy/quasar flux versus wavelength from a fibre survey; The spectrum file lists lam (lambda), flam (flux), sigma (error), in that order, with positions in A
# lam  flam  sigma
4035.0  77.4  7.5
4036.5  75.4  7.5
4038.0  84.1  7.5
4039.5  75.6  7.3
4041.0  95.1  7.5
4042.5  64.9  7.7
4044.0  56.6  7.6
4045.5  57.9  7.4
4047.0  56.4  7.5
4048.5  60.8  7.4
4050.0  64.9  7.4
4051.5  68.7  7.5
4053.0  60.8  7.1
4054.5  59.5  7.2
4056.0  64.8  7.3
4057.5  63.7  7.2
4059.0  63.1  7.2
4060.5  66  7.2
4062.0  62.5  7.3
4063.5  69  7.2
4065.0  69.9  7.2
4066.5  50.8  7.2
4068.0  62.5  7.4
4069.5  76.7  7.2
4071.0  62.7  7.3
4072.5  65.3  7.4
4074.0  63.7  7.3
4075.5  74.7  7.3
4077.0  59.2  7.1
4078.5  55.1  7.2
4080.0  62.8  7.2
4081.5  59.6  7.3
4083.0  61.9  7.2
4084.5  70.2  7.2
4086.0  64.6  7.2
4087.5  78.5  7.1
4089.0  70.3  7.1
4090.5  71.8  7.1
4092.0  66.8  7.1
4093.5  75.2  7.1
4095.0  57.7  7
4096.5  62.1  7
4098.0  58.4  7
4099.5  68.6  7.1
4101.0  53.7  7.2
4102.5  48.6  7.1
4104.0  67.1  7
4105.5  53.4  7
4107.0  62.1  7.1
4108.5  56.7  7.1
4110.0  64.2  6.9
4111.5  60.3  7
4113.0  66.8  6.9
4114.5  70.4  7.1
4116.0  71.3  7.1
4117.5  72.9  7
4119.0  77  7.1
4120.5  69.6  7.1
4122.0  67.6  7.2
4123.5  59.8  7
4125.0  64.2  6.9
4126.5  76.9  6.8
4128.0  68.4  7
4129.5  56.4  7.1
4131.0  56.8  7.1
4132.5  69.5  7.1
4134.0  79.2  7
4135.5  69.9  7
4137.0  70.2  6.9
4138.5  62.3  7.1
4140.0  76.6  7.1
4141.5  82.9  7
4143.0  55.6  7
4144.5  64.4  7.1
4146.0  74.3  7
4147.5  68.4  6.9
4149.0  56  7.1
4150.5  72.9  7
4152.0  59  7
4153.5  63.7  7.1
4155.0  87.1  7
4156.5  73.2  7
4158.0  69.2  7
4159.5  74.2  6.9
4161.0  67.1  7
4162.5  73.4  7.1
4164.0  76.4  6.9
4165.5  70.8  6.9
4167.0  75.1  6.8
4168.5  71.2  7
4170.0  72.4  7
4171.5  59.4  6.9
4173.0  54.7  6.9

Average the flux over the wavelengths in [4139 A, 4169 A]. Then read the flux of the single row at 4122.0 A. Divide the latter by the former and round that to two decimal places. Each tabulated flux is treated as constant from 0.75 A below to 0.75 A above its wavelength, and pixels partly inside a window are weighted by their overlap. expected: 0.96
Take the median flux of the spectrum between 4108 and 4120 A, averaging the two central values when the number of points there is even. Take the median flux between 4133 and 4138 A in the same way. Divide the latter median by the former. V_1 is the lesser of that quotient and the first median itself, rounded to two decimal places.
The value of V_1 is 1.02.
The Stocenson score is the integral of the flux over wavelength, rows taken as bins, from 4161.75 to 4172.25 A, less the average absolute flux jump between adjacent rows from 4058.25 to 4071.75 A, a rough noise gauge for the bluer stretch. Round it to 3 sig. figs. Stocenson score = 739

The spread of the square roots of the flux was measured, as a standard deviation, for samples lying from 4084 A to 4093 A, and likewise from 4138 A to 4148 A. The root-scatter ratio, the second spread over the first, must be 2.0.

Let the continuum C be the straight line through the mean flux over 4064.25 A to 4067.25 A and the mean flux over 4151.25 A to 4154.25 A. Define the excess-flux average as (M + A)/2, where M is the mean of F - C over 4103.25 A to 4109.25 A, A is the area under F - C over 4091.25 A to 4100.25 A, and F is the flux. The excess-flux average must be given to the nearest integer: 18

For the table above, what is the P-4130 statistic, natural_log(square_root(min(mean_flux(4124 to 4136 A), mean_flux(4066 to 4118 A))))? 2.08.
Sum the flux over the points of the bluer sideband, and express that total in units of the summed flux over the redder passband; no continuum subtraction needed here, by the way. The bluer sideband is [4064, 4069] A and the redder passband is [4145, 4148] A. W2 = 1.3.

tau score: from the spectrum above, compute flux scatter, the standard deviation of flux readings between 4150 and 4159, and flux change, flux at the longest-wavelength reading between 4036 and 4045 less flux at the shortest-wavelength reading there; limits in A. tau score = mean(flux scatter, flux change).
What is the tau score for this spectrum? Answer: -5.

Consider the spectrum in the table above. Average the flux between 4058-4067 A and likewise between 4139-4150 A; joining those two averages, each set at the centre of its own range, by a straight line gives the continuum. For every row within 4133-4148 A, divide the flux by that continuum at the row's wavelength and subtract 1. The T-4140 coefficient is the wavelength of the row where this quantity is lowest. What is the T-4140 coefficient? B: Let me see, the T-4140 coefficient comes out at 4143.0 A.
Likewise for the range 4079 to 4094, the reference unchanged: 4081.5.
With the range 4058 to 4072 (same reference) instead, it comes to 4066.5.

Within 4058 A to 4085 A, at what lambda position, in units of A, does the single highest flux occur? 4069.5 A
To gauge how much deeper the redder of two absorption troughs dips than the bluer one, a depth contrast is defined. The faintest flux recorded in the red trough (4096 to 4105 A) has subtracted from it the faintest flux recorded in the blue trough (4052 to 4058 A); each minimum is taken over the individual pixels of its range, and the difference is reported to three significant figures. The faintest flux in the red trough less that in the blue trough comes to -10.9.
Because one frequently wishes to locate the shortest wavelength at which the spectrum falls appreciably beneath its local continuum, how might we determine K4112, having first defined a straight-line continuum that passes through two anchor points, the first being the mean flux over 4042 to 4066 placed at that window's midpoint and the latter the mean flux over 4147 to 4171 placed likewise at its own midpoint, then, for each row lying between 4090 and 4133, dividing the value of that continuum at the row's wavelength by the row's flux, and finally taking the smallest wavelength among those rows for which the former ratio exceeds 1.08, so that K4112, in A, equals 4095.0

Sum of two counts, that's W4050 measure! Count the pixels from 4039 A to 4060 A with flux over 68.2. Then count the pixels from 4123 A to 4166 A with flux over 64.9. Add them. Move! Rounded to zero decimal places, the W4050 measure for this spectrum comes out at 22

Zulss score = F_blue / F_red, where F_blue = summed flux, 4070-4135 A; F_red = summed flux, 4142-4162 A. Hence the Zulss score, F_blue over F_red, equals 3.2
